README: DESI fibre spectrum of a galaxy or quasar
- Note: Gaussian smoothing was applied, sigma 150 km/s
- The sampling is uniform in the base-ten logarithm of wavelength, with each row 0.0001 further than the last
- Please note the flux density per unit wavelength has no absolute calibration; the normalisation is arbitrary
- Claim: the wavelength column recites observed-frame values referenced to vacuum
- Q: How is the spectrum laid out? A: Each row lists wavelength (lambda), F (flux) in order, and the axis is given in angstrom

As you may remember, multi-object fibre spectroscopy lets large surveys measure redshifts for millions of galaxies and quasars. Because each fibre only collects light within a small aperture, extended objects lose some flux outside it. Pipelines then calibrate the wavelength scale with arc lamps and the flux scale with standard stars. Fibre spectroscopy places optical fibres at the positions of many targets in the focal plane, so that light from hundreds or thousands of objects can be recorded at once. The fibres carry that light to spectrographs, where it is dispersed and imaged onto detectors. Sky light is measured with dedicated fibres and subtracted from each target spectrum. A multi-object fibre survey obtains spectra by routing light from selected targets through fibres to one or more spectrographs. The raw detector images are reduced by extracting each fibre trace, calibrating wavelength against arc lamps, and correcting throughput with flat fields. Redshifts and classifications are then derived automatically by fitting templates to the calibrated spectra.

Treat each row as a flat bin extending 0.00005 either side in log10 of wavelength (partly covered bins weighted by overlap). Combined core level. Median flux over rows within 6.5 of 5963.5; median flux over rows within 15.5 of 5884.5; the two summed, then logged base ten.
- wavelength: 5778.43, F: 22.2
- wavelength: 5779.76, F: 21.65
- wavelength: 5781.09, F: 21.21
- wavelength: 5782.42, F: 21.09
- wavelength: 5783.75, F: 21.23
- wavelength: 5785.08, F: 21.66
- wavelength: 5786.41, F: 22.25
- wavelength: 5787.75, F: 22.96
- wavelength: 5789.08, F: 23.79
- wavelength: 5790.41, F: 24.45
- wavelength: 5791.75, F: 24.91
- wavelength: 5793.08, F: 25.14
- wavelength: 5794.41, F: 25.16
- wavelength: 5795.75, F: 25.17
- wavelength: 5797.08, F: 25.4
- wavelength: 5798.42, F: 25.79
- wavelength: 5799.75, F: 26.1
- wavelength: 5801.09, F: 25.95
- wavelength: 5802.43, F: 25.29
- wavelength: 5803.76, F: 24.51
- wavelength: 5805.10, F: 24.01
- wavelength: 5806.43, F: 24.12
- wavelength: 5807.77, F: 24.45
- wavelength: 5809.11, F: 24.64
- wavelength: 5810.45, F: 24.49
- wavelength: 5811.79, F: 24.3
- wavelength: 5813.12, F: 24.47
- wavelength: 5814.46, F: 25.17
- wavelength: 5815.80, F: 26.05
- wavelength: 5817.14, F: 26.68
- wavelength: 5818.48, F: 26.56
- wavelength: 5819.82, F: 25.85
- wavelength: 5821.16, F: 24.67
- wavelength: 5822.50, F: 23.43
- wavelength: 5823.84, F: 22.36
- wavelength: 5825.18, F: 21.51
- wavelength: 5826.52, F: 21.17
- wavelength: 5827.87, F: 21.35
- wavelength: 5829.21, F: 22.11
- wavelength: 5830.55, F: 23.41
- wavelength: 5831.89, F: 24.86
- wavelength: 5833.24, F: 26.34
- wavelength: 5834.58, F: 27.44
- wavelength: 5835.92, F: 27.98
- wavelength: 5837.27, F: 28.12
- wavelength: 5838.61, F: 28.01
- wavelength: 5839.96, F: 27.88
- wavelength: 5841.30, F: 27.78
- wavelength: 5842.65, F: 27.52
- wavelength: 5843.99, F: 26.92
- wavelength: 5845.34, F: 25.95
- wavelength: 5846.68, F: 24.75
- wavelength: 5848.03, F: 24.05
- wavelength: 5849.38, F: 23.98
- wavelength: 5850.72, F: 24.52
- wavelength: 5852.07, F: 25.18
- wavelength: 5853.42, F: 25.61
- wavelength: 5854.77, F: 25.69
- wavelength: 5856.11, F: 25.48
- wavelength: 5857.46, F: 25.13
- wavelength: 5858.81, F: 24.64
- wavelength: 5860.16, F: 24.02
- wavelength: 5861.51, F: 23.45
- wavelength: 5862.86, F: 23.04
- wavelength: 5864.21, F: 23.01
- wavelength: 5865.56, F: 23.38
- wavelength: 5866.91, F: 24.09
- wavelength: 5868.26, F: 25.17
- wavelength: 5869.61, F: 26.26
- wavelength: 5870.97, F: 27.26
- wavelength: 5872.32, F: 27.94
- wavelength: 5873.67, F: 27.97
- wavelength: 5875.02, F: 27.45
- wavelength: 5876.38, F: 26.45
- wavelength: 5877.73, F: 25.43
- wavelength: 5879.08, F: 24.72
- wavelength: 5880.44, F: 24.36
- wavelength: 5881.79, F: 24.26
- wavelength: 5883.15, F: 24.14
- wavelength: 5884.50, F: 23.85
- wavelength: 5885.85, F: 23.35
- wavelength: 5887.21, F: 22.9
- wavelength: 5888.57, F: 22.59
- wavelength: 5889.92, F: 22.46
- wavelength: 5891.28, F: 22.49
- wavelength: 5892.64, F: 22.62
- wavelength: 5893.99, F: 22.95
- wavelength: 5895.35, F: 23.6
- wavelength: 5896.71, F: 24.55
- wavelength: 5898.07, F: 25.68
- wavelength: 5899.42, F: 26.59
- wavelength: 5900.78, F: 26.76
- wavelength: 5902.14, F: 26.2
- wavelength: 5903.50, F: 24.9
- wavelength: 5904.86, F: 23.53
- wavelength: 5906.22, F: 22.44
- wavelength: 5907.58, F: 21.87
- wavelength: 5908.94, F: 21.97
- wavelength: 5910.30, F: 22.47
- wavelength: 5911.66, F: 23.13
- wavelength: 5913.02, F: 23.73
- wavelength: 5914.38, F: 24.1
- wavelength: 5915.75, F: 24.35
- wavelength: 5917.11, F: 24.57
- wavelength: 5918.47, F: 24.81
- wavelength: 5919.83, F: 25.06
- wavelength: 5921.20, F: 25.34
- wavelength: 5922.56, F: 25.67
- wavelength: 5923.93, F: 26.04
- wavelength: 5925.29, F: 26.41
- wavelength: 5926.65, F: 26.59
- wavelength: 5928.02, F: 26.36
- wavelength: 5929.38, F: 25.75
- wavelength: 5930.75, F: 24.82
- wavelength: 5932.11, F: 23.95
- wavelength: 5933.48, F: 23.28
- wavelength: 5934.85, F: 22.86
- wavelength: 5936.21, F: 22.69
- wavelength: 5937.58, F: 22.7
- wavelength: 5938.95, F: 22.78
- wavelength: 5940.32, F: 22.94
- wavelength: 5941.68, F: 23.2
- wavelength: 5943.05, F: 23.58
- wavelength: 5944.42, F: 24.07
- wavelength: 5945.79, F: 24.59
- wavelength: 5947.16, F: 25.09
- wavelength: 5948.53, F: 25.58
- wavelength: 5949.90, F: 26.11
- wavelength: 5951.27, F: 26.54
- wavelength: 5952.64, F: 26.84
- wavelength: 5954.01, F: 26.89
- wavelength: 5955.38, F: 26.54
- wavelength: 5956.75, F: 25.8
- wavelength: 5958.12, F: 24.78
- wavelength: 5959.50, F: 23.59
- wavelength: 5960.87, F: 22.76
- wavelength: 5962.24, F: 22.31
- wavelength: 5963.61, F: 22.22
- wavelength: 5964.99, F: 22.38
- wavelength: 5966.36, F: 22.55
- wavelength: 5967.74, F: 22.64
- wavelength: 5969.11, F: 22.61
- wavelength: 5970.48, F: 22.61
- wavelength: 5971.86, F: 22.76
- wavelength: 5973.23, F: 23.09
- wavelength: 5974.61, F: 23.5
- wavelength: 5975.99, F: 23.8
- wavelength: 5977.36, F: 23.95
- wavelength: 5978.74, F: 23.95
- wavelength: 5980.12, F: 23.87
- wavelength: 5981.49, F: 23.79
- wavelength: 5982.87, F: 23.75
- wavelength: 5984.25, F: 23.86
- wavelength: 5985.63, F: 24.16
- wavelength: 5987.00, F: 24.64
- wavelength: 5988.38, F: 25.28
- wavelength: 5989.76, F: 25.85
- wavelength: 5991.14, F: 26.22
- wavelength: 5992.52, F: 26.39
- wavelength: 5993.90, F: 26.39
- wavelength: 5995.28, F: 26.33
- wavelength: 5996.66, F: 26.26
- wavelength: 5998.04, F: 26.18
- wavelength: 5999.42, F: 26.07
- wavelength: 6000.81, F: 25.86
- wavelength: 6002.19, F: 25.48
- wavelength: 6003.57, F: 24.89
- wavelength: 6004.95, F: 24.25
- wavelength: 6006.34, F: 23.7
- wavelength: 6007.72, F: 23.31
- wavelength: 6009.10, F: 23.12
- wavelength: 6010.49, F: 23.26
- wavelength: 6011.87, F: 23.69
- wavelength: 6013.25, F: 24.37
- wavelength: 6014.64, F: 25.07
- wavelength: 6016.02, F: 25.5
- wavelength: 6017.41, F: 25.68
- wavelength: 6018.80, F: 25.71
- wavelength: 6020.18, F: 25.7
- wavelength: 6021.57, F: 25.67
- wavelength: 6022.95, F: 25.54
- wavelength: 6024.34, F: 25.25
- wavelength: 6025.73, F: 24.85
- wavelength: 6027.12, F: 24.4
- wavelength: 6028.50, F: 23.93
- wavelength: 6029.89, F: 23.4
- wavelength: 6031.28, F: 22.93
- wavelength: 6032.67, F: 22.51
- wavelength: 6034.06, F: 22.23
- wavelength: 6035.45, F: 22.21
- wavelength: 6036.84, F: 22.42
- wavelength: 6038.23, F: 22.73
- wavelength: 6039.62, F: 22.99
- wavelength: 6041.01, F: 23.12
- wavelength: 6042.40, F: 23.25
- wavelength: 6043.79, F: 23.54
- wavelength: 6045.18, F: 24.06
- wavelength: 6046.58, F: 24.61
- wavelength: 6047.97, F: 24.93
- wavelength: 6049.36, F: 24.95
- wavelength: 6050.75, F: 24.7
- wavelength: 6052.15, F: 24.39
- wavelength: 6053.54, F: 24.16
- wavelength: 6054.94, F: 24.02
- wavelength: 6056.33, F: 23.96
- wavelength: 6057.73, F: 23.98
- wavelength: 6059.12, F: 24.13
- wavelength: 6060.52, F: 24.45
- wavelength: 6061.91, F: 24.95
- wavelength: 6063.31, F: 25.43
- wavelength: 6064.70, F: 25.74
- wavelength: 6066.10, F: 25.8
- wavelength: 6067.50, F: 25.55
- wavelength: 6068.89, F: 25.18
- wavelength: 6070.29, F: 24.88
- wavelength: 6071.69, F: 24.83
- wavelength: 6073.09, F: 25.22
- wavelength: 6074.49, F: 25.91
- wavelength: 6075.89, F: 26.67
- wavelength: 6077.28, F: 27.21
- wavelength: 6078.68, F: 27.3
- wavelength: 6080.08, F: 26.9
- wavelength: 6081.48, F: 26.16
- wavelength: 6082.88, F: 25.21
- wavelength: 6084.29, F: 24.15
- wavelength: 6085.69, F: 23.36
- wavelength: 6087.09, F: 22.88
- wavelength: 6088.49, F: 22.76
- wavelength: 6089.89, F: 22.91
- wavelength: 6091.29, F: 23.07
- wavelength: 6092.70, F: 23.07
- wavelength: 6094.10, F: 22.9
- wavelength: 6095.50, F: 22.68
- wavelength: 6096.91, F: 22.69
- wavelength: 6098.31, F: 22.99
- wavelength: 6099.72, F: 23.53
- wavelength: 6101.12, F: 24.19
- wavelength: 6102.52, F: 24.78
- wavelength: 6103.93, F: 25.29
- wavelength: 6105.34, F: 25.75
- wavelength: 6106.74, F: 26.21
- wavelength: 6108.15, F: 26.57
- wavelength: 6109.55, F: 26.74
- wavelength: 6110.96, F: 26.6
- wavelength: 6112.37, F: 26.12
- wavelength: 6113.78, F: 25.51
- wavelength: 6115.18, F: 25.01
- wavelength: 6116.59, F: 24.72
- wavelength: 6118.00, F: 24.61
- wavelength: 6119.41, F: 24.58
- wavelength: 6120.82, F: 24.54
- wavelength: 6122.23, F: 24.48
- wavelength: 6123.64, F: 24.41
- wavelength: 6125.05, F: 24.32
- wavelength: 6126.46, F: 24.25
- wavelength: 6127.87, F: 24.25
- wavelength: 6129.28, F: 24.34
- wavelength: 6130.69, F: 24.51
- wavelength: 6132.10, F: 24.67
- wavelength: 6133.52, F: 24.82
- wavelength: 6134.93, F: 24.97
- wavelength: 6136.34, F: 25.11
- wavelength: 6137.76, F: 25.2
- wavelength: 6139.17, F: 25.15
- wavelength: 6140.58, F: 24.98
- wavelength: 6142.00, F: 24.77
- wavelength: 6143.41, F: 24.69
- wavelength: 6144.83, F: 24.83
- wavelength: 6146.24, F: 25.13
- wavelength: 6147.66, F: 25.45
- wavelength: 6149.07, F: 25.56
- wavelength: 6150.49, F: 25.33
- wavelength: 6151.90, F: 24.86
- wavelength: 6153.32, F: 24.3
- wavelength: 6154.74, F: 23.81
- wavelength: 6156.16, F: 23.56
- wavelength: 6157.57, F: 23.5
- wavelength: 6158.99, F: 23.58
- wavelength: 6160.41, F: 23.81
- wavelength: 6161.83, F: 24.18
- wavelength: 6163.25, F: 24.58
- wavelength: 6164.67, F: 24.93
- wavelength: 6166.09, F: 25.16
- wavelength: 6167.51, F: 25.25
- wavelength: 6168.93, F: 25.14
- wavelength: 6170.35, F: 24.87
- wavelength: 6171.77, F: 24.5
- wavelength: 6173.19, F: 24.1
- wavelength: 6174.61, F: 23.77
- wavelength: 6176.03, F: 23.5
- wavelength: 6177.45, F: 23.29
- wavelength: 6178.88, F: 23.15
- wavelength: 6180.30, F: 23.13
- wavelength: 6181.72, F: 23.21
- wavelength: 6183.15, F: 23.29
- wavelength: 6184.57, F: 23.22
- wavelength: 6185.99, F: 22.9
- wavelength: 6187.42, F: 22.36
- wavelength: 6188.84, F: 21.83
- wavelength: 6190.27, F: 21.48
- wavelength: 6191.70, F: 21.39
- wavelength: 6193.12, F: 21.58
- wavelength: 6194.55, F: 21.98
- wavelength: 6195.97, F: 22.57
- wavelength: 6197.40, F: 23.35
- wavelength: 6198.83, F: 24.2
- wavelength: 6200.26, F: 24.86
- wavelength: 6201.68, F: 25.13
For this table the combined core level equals 1.672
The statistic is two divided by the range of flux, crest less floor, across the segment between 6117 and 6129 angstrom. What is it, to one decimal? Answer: 5.6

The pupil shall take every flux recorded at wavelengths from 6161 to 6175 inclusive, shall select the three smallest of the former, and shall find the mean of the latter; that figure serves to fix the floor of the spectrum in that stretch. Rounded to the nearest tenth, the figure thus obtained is 24.0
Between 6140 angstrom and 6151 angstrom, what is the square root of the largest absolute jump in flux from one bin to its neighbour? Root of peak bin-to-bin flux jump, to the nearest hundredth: 0.57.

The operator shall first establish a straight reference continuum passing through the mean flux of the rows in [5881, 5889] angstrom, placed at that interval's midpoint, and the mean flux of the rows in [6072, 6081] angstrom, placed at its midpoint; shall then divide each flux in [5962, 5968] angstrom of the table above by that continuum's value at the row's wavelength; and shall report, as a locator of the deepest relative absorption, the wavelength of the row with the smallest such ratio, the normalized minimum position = 5963.61 angstrom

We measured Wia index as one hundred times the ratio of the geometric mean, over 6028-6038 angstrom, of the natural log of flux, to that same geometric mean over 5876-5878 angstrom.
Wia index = 96.0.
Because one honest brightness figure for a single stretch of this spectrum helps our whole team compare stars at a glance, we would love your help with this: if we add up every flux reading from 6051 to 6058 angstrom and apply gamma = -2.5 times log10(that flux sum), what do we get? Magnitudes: -5.20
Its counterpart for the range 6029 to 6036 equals -5.14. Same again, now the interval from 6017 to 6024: -5.27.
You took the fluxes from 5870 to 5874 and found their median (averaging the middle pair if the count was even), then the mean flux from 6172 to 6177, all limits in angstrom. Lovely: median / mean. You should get 1.17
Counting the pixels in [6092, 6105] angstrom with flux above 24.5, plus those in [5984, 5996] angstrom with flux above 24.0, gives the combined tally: 10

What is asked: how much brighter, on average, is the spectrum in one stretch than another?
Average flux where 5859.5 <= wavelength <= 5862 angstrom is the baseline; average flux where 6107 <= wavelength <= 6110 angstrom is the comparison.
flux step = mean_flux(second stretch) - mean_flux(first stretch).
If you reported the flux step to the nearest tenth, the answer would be 2.9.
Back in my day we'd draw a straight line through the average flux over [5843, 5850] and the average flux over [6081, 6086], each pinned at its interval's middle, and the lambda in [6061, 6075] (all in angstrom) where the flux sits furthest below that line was 6071.69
